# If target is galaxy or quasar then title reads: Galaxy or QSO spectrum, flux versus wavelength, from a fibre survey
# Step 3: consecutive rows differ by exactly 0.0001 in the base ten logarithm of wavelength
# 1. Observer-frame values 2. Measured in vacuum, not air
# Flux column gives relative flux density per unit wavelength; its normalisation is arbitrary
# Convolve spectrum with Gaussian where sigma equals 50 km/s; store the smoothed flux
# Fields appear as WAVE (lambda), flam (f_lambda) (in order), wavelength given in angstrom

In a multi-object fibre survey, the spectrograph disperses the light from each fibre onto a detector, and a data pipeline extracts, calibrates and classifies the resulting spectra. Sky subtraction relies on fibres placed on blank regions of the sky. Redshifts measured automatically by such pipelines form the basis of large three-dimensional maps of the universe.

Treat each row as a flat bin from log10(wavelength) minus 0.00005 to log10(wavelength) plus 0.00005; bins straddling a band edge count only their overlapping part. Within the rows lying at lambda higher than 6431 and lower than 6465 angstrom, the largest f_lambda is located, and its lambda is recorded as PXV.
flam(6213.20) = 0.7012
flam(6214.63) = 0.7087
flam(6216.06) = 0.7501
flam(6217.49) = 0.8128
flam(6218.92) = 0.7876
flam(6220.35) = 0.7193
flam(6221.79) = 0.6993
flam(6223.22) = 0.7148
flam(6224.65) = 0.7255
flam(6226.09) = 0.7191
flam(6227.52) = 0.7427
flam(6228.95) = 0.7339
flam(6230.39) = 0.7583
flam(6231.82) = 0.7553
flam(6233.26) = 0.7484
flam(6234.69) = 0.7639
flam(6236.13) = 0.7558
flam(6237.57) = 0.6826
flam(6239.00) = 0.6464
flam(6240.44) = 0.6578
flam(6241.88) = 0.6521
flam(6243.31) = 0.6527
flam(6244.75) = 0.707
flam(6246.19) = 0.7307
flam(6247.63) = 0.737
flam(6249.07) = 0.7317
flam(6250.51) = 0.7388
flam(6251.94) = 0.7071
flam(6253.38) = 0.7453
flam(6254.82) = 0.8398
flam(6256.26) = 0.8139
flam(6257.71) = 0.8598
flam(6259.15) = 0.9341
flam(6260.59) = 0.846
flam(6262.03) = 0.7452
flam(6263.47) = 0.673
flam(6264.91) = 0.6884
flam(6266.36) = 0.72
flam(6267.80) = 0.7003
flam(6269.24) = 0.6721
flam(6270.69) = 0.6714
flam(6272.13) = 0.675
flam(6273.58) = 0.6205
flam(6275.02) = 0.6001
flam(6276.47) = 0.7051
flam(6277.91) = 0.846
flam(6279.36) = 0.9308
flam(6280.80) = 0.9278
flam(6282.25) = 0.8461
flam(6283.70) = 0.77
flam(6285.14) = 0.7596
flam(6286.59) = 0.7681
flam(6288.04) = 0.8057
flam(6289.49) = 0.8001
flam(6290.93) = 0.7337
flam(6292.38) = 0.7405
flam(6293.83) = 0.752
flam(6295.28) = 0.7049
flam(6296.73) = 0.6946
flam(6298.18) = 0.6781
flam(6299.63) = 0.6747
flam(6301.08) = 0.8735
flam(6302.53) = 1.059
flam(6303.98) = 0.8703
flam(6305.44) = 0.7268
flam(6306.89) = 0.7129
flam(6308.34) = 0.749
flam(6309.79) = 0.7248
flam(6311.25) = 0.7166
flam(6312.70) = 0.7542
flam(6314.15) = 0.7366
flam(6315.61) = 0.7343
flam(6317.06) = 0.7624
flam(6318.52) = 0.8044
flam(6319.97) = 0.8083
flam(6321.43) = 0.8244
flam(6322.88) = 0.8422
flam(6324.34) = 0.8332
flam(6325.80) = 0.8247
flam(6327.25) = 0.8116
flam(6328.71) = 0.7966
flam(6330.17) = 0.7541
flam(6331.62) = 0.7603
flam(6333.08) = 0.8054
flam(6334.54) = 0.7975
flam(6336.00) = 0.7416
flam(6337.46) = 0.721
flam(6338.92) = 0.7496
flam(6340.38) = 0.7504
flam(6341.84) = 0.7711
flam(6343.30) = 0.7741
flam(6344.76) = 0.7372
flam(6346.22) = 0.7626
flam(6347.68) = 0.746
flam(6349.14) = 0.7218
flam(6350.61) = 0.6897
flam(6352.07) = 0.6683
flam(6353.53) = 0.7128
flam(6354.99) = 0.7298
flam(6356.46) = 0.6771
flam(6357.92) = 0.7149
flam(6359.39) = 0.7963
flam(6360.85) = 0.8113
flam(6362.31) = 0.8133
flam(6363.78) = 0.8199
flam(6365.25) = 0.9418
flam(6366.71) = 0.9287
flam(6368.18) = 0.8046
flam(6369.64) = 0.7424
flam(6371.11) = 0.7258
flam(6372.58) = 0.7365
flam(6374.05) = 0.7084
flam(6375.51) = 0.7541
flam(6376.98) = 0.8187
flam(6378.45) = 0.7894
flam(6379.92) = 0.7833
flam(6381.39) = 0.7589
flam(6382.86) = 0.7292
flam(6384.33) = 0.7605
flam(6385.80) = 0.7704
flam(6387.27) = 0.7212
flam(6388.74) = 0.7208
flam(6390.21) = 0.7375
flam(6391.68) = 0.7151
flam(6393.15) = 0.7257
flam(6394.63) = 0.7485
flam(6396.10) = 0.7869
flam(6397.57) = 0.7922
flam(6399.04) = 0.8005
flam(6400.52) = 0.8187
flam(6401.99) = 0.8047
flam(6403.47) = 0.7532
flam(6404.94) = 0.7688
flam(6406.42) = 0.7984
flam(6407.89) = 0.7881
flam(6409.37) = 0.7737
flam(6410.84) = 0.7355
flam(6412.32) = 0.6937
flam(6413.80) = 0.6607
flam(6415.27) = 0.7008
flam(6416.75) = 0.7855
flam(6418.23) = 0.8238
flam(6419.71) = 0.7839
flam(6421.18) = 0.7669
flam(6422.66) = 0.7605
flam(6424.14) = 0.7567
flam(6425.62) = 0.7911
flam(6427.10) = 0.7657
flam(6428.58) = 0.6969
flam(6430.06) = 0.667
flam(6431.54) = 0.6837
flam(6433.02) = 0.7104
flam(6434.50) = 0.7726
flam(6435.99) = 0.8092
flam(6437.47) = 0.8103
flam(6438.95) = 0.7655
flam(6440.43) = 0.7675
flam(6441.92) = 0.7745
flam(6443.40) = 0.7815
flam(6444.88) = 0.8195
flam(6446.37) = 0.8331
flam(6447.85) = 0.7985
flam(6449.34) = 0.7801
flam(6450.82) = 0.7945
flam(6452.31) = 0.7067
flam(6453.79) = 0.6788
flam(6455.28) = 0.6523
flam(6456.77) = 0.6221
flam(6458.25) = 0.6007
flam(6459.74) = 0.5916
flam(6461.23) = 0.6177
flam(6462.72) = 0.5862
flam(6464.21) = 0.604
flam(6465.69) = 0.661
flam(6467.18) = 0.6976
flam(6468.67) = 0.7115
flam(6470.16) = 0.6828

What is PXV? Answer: 6446.37 angstrom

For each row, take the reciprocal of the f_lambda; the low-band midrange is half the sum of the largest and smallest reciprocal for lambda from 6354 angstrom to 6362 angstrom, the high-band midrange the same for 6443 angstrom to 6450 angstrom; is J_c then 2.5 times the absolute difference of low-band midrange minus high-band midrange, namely 0.28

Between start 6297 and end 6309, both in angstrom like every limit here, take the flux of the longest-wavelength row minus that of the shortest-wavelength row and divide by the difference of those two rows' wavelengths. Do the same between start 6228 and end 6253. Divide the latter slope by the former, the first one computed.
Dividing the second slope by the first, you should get -0.2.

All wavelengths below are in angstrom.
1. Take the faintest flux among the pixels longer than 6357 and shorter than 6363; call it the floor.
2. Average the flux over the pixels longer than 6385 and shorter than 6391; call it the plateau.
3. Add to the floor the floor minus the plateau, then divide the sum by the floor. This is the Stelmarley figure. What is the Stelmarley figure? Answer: 0.97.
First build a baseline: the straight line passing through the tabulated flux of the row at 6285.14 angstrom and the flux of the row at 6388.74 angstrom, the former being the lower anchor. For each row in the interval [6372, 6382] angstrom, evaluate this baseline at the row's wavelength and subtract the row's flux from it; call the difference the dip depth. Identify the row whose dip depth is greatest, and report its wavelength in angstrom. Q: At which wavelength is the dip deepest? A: 6374.05 angstrom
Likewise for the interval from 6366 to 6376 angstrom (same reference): 6374.05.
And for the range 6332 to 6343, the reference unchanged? 6337.46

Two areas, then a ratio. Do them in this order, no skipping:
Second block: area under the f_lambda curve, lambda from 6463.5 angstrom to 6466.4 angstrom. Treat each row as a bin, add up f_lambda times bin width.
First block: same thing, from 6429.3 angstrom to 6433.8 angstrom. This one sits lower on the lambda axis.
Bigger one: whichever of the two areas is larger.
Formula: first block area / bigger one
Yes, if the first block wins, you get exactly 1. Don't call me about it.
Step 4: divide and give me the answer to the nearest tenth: 1.0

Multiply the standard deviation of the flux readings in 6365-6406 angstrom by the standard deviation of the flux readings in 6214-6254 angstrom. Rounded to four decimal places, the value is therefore 0.0022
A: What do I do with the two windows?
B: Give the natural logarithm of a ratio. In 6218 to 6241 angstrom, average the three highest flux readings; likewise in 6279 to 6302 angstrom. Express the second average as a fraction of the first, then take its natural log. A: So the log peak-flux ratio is 0.17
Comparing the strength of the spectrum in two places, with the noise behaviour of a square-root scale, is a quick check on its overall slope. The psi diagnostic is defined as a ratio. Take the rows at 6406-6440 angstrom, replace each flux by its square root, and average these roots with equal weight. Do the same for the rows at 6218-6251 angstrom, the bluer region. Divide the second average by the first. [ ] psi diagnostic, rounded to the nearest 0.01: 0.98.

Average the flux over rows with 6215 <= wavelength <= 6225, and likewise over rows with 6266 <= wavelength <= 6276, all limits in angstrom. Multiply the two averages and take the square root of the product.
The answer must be 0.70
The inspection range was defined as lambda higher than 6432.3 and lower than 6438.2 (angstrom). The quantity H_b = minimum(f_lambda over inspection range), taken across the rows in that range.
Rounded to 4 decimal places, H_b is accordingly 0.7104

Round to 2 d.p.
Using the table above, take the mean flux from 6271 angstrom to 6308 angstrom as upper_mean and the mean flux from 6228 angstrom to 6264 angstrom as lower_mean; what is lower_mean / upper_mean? 0.97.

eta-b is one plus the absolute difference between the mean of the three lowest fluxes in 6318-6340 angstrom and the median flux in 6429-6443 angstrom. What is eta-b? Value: 1.03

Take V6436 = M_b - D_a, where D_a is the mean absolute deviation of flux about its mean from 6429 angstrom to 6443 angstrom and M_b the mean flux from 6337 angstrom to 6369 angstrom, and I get 0.723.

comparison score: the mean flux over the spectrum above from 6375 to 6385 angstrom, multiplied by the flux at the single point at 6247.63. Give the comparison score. 0.57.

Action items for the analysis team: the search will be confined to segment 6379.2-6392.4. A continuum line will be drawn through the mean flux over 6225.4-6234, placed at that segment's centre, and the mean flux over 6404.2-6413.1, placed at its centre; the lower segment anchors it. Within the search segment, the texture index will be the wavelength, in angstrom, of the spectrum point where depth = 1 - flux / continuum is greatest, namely 6391.68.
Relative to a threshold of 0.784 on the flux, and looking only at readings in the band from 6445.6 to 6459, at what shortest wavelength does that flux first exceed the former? 6446.37 angstrom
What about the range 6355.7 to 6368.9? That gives 6359.39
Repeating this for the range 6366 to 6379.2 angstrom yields 6366.71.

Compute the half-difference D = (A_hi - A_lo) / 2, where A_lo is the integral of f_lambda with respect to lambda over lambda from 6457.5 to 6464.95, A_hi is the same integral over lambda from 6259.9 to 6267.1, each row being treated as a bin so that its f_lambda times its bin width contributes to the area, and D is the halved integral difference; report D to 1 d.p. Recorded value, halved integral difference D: 0.4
